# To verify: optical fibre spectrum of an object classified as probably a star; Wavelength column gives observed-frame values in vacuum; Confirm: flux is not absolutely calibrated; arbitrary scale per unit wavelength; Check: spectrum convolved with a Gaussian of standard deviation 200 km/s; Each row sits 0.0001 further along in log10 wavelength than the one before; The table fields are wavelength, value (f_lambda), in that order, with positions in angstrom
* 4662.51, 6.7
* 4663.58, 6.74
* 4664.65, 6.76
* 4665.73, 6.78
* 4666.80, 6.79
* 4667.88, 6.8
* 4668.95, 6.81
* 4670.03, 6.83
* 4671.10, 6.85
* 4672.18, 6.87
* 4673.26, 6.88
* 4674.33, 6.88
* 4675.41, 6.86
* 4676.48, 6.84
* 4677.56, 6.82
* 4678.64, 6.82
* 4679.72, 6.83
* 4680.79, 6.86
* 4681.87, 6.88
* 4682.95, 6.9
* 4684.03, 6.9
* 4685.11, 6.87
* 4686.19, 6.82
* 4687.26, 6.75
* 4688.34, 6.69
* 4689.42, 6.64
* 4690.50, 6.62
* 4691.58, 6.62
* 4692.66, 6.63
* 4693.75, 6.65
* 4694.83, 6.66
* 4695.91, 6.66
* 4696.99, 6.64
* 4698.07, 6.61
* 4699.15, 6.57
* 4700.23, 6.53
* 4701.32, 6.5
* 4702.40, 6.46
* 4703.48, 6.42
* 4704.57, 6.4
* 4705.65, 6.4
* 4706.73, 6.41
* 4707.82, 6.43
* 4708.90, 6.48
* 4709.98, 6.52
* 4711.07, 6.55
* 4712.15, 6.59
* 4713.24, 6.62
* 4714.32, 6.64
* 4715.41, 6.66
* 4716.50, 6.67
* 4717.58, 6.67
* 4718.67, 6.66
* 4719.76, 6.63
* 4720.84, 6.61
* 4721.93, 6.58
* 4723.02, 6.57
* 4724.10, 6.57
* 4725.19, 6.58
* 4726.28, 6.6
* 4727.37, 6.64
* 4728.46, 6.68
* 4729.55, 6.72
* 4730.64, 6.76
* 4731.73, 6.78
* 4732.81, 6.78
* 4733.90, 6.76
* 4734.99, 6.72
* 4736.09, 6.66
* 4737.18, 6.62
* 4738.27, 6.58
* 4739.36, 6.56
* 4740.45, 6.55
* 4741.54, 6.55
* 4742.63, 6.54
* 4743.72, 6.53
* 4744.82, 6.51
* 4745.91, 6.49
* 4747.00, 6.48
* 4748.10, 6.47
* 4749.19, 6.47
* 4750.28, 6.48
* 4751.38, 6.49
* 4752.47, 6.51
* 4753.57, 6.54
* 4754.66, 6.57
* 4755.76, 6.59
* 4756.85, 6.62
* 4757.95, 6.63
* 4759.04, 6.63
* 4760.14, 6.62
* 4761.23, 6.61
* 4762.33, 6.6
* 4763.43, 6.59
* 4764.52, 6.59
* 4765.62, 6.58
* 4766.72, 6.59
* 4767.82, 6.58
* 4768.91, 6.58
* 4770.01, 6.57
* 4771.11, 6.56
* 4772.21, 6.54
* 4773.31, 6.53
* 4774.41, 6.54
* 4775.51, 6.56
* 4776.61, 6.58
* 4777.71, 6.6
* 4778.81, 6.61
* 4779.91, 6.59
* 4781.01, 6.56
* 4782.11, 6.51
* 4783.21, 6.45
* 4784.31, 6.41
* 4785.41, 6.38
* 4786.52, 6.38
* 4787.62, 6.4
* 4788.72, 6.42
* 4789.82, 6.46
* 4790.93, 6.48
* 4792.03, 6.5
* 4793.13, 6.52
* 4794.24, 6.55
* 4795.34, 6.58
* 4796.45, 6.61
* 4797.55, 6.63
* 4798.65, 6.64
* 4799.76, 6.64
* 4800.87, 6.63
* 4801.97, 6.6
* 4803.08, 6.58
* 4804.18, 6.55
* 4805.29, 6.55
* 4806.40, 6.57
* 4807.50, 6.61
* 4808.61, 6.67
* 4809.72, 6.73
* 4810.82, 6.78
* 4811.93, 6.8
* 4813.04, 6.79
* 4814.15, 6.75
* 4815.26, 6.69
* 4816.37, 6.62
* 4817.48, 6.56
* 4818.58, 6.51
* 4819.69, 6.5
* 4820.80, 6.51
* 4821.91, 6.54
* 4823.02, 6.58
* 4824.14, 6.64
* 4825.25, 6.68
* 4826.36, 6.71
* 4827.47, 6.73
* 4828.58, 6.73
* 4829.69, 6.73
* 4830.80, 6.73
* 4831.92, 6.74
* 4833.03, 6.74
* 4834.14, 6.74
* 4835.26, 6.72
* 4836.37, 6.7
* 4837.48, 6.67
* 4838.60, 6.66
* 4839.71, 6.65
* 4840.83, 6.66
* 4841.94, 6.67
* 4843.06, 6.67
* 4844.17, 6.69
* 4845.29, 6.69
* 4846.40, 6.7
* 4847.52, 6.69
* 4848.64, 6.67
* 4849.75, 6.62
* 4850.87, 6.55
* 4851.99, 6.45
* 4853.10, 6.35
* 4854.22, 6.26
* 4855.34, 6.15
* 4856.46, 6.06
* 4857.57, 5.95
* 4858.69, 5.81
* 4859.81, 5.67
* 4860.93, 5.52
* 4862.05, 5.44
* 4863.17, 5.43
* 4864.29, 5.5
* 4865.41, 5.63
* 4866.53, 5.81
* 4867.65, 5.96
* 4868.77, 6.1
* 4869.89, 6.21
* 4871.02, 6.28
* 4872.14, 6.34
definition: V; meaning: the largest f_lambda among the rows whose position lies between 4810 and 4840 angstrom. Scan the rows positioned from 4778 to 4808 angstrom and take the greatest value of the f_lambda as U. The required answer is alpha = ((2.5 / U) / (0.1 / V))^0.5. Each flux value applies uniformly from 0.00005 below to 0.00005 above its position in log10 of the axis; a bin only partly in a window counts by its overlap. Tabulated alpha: 5.06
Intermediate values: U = 6.64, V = 6.8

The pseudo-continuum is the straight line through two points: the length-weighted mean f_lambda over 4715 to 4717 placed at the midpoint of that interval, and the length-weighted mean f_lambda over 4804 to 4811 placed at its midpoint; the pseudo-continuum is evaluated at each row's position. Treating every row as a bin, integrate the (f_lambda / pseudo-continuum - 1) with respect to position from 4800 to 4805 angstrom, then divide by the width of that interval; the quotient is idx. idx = -0.01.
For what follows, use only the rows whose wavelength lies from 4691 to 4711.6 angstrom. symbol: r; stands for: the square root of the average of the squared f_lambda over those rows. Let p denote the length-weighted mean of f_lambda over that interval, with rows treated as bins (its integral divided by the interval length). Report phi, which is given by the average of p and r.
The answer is 6.53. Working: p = 6.53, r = 6.534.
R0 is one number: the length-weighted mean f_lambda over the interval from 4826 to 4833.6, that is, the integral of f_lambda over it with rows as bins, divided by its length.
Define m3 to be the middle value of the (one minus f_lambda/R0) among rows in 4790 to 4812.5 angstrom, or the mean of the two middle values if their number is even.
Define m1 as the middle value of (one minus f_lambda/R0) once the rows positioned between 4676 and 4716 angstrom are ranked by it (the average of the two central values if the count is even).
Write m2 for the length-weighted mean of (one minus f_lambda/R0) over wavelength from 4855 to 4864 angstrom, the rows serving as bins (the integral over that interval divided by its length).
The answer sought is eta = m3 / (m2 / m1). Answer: 0.002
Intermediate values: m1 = 0.014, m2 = 0.15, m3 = 0.019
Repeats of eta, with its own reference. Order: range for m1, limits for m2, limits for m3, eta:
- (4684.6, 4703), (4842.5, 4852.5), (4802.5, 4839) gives 0.008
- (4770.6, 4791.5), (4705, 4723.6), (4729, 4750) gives 0.032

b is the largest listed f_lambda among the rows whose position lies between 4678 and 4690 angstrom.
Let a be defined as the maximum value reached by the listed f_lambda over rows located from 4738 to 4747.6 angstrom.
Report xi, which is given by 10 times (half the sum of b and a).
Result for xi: 67.4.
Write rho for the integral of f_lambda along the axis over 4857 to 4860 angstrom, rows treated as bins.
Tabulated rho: 17.5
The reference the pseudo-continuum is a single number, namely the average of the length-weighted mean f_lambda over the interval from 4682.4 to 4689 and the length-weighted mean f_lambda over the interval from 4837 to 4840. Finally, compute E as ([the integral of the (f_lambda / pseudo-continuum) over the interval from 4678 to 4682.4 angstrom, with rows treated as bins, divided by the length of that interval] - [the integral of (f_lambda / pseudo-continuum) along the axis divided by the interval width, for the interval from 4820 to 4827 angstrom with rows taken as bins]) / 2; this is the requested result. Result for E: 0.018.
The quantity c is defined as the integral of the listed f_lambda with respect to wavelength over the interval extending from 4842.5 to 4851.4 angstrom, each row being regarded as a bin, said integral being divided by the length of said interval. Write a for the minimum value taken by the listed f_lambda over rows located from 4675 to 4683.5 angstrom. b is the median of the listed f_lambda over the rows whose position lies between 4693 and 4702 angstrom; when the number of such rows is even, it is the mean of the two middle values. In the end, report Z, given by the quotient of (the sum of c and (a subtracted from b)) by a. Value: 0.95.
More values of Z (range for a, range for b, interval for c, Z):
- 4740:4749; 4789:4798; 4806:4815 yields 1.05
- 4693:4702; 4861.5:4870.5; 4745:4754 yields 0.88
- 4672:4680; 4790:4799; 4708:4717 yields 0.93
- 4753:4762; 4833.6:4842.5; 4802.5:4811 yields 1.03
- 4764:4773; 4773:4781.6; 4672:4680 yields 1.05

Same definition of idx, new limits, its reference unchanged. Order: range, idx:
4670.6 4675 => 0.03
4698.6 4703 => -0.02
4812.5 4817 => 0.01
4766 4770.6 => -0.01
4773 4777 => -0.01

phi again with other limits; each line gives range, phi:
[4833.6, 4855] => 6.62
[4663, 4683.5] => 6.83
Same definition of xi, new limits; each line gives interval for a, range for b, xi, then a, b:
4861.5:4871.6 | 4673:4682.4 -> 65.8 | 6.28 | 6.88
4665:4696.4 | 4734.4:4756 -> 68.1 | 6.9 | 6.72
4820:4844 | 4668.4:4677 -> 68.1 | 6.74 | 6.88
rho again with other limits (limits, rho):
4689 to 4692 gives 19.9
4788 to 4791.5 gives 22.6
